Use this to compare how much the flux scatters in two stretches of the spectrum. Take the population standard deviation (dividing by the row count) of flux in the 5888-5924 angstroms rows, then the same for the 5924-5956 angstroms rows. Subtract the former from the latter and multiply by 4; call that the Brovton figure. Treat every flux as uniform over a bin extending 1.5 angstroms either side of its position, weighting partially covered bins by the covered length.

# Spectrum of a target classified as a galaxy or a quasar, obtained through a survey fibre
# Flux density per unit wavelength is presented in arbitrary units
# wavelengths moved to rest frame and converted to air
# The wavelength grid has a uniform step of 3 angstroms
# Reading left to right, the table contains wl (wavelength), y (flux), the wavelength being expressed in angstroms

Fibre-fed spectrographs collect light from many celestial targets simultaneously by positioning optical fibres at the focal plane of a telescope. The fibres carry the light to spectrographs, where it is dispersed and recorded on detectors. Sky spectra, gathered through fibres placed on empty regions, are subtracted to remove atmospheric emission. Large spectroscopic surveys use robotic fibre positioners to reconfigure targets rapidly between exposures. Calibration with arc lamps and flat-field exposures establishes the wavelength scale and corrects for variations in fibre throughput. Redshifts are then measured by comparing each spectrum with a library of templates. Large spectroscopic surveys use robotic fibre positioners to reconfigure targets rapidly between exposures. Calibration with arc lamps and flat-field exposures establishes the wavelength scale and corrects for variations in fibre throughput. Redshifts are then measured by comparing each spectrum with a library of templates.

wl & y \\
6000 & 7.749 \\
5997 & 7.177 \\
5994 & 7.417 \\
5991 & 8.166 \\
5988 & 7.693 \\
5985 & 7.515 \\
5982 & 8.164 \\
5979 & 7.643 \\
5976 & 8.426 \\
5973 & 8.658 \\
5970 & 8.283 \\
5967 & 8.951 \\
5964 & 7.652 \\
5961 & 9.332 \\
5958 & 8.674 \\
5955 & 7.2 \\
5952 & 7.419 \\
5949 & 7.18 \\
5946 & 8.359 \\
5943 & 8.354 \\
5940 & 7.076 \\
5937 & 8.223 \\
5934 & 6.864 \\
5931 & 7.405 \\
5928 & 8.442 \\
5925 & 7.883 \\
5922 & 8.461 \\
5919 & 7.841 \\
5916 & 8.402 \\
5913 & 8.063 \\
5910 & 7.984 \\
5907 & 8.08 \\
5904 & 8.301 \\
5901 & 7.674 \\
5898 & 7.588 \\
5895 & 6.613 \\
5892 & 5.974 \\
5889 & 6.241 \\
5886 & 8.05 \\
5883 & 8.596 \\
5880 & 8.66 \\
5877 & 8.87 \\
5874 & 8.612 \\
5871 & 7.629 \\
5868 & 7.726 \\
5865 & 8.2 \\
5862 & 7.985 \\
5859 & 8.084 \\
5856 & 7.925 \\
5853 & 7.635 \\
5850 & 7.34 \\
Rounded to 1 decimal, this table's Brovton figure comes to -1.0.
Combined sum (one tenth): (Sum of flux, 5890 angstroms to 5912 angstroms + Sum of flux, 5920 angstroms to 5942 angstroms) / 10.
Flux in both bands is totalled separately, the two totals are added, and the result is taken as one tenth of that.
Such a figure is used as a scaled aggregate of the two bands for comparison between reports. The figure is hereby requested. 10.7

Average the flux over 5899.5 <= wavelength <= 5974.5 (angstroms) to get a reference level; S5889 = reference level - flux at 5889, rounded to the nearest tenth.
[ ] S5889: 1.8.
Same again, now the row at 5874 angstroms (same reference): -0.6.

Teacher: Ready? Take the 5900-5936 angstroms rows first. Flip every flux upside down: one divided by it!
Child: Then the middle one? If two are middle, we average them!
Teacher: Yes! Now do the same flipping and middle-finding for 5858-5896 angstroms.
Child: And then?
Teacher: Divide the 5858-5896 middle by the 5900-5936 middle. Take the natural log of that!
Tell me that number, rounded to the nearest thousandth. -0.003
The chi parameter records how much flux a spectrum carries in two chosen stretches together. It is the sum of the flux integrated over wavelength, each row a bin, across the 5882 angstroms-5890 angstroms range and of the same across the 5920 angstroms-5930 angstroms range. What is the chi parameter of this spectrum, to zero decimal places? 143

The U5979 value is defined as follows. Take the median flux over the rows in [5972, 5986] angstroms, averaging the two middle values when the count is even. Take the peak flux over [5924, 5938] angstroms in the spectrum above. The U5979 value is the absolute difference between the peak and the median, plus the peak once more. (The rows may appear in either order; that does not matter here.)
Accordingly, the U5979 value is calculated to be 8.7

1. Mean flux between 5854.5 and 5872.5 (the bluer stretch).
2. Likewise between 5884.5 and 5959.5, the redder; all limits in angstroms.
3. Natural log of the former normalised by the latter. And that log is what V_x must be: 0.03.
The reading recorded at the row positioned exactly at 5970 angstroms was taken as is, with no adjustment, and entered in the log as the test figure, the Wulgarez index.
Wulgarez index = 8.283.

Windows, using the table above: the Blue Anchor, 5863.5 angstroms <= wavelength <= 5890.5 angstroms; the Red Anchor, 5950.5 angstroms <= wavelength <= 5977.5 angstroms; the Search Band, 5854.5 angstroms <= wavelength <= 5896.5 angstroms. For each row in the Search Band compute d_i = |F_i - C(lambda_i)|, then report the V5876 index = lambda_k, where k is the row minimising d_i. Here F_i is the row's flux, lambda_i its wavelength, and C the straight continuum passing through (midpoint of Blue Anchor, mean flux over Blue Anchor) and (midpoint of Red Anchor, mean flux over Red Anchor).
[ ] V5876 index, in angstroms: 5886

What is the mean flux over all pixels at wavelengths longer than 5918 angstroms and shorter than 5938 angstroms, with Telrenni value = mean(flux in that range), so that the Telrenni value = 7.87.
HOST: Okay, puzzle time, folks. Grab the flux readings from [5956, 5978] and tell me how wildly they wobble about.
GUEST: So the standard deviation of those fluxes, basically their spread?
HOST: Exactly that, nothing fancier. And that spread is 0.5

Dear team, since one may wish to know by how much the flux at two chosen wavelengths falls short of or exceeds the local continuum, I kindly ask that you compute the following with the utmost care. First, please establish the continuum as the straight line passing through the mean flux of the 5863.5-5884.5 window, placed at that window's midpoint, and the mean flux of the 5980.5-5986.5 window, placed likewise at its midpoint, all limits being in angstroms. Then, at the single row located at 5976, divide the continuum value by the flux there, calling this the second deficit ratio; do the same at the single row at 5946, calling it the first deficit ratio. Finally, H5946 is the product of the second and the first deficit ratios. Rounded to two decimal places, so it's 0.89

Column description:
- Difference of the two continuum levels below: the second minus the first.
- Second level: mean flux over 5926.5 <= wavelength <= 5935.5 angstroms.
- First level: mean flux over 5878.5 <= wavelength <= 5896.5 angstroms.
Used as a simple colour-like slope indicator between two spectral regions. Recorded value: 0.21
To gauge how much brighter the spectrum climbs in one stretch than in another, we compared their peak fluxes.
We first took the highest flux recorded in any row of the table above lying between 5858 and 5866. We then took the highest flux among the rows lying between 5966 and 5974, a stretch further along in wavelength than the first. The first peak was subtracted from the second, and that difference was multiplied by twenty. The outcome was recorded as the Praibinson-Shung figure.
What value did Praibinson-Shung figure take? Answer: 15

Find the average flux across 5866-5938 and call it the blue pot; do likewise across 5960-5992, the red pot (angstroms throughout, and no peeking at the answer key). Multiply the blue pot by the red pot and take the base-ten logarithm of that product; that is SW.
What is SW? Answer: 1.81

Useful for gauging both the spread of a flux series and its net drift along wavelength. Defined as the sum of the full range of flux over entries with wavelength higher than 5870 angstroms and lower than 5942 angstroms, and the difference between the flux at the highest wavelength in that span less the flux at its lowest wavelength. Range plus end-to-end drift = 2.3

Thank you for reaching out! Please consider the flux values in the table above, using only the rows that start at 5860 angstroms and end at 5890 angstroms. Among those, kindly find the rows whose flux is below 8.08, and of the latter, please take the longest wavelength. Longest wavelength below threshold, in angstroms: 5889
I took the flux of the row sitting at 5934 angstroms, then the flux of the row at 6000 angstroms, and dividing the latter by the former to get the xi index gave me 1.13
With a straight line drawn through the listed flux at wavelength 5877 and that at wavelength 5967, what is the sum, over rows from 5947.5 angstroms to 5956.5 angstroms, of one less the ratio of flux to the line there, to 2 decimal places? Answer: 0.56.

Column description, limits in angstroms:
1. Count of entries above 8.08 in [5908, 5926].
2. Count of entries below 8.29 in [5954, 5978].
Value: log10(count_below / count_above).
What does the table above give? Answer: 0.18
